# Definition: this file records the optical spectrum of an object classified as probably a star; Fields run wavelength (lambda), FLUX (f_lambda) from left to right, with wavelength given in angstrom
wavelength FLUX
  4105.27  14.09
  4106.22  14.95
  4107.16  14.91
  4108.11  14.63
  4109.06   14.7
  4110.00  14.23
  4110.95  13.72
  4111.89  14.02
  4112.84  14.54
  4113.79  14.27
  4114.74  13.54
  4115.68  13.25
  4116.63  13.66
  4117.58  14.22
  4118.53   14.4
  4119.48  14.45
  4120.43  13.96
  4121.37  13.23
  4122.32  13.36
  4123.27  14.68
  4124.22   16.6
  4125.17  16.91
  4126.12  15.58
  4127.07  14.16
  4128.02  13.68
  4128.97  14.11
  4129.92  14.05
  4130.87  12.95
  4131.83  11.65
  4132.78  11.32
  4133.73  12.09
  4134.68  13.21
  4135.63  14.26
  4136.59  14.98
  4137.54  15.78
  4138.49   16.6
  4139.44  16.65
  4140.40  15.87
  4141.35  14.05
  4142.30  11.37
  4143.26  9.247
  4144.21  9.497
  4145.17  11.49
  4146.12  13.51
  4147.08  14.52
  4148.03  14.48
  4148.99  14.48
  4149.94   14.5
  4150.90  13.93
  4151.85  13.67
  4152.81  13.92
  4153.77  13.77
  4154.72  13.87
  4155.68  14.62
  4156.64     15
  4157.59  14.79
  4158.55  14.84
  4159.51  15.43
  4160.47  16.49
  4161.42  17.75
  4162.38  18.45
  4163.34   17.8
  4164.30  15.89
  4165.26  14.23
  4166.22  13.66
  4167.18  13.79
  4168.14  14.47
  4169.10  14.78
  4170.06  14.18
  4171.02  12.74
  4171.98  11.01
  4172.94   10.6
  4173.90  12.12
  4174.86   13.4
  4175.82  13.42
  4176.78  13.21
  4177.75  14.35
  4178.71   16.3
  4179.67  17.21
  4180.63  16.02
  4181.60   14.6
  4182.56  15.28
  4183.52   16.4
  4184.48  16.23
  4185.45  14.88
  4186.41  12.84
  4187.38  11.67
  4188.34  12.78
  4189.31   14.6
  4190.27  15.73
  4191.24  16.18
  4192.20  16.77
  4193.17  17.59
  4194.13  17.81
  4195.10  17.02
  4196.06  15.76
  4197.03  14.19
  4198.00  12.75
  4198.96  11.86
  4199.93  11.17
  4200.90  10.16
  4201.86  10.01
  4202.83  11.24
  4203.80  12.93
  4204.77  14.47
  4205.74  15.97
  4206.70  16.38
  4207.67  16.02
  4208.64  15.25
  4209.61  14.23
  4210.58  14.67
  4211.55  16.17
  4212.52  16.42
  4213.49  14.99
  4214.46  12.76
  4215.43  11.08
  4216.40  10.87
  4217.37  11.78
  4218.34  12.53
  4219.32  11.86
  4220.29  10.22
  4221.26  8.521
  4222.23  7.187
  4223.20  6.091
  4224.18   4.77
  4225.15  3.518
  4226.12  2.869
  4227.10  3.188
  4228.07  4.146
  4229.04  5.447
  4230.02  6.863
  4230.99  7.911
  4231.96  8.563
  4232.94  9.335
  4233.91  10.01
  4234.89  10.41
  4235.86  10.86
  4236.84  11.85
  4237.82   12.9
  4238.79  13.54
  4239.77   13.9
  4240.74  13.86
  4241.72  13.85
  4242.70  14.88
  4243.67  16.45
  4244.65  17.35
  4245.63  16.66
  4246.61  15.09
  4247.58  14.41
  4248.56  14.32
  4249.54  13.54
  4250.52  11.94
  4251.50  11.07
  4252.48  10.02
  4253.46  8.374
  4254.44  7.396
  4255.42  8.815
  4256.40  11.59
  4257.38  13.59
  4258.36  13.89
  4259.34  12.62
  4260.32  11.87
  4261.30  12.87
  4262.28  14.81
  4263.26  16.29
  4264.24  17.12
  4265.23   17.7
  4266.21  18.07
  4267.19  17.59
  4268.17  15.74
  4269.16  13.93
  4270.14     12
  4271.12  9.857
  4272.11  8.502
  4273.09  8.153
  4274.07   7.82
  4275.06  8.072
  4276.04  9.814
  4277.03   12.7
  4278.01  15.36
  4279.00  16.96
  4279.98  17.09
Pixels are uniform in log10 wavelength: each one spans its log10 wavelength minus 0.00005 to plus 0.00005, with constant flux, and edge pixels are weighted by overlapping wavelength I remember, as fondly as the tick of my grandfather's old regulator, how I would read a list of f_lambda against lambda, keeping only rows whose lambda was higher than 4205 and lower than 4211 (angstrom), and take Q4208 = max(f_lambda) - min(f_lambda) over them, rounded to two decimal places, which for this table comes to 2.15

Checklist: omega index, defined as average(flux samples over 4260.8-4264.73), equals 15.3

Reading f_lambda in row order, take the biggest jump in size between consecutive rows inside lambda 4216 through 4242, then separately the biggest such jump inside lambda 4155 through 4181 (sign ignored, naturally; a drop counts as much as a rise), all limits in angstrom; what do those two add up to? 3.65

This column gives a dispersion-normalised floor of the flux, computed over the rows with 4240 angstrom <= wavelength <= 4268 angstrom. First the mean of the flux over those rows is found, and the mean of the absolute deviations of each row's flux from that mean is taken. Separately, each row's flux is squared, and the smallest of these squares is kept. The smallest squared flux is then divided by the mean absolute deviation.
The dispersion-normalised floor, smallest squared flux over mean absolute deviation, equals 24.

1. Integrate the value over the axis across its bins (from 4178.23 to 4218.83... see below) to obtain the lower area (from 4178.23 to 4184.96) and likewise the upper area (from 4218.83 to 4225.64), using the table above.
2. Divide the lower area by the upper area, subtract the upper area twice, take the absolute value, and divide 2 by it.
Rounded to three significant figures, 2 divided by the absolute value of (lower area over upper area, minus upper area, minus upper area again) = 0.0201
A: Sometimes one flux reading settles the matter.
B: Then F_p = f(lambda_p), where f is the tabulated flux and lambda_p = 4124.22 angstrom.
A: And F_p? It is 16.6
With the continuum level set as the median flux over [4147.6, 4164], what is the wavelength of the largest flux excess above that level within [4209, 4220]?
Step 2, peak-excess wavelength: 4212.52 angstrom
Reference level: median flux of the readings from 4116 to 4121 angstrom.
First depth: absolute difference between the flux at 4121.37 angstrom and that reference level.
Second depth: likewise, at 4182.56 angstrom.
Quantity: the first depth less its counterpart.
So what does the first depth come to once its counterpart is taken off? -0.1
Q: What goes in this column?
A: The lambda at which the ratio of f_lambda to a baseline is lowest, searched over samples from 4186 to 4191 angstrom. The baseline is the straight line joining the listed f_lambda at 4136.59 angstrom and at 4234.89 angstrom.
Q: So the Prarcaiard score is 4187.38 angstrom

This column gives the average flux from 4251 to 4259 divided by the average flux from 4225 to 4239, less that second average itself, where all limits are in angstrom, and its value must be -6.79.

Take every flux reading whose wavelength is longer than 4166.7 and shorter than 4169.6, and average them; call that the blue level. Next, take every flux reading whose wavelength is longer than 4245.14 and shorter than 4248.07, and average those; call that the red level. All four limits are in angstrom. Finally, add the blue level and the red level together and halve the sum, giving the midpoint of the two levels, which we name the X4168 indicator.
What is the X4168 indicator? 14.9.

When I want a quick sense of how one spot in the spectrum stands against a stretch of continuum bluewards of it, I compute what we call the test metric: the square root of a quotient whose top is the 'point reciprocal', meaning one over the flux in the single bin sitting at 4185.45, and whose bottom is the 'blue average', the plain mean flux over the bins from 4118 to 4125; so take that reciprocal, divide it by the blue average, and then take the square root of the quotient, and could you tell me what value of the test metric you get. 0.068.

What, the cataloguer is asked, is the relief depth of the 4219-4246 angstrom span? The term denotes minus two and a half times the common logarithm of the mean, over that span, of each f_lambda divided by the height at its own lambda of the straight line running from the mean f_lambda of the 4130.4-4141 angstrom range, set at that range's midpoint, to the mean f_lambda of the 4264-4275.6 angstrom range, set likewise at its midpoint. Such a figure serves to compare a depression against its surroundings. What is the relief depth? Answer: 0.31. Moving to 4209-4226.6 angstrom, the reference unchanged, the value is 0.25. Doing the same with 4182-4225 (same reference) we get 0.01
